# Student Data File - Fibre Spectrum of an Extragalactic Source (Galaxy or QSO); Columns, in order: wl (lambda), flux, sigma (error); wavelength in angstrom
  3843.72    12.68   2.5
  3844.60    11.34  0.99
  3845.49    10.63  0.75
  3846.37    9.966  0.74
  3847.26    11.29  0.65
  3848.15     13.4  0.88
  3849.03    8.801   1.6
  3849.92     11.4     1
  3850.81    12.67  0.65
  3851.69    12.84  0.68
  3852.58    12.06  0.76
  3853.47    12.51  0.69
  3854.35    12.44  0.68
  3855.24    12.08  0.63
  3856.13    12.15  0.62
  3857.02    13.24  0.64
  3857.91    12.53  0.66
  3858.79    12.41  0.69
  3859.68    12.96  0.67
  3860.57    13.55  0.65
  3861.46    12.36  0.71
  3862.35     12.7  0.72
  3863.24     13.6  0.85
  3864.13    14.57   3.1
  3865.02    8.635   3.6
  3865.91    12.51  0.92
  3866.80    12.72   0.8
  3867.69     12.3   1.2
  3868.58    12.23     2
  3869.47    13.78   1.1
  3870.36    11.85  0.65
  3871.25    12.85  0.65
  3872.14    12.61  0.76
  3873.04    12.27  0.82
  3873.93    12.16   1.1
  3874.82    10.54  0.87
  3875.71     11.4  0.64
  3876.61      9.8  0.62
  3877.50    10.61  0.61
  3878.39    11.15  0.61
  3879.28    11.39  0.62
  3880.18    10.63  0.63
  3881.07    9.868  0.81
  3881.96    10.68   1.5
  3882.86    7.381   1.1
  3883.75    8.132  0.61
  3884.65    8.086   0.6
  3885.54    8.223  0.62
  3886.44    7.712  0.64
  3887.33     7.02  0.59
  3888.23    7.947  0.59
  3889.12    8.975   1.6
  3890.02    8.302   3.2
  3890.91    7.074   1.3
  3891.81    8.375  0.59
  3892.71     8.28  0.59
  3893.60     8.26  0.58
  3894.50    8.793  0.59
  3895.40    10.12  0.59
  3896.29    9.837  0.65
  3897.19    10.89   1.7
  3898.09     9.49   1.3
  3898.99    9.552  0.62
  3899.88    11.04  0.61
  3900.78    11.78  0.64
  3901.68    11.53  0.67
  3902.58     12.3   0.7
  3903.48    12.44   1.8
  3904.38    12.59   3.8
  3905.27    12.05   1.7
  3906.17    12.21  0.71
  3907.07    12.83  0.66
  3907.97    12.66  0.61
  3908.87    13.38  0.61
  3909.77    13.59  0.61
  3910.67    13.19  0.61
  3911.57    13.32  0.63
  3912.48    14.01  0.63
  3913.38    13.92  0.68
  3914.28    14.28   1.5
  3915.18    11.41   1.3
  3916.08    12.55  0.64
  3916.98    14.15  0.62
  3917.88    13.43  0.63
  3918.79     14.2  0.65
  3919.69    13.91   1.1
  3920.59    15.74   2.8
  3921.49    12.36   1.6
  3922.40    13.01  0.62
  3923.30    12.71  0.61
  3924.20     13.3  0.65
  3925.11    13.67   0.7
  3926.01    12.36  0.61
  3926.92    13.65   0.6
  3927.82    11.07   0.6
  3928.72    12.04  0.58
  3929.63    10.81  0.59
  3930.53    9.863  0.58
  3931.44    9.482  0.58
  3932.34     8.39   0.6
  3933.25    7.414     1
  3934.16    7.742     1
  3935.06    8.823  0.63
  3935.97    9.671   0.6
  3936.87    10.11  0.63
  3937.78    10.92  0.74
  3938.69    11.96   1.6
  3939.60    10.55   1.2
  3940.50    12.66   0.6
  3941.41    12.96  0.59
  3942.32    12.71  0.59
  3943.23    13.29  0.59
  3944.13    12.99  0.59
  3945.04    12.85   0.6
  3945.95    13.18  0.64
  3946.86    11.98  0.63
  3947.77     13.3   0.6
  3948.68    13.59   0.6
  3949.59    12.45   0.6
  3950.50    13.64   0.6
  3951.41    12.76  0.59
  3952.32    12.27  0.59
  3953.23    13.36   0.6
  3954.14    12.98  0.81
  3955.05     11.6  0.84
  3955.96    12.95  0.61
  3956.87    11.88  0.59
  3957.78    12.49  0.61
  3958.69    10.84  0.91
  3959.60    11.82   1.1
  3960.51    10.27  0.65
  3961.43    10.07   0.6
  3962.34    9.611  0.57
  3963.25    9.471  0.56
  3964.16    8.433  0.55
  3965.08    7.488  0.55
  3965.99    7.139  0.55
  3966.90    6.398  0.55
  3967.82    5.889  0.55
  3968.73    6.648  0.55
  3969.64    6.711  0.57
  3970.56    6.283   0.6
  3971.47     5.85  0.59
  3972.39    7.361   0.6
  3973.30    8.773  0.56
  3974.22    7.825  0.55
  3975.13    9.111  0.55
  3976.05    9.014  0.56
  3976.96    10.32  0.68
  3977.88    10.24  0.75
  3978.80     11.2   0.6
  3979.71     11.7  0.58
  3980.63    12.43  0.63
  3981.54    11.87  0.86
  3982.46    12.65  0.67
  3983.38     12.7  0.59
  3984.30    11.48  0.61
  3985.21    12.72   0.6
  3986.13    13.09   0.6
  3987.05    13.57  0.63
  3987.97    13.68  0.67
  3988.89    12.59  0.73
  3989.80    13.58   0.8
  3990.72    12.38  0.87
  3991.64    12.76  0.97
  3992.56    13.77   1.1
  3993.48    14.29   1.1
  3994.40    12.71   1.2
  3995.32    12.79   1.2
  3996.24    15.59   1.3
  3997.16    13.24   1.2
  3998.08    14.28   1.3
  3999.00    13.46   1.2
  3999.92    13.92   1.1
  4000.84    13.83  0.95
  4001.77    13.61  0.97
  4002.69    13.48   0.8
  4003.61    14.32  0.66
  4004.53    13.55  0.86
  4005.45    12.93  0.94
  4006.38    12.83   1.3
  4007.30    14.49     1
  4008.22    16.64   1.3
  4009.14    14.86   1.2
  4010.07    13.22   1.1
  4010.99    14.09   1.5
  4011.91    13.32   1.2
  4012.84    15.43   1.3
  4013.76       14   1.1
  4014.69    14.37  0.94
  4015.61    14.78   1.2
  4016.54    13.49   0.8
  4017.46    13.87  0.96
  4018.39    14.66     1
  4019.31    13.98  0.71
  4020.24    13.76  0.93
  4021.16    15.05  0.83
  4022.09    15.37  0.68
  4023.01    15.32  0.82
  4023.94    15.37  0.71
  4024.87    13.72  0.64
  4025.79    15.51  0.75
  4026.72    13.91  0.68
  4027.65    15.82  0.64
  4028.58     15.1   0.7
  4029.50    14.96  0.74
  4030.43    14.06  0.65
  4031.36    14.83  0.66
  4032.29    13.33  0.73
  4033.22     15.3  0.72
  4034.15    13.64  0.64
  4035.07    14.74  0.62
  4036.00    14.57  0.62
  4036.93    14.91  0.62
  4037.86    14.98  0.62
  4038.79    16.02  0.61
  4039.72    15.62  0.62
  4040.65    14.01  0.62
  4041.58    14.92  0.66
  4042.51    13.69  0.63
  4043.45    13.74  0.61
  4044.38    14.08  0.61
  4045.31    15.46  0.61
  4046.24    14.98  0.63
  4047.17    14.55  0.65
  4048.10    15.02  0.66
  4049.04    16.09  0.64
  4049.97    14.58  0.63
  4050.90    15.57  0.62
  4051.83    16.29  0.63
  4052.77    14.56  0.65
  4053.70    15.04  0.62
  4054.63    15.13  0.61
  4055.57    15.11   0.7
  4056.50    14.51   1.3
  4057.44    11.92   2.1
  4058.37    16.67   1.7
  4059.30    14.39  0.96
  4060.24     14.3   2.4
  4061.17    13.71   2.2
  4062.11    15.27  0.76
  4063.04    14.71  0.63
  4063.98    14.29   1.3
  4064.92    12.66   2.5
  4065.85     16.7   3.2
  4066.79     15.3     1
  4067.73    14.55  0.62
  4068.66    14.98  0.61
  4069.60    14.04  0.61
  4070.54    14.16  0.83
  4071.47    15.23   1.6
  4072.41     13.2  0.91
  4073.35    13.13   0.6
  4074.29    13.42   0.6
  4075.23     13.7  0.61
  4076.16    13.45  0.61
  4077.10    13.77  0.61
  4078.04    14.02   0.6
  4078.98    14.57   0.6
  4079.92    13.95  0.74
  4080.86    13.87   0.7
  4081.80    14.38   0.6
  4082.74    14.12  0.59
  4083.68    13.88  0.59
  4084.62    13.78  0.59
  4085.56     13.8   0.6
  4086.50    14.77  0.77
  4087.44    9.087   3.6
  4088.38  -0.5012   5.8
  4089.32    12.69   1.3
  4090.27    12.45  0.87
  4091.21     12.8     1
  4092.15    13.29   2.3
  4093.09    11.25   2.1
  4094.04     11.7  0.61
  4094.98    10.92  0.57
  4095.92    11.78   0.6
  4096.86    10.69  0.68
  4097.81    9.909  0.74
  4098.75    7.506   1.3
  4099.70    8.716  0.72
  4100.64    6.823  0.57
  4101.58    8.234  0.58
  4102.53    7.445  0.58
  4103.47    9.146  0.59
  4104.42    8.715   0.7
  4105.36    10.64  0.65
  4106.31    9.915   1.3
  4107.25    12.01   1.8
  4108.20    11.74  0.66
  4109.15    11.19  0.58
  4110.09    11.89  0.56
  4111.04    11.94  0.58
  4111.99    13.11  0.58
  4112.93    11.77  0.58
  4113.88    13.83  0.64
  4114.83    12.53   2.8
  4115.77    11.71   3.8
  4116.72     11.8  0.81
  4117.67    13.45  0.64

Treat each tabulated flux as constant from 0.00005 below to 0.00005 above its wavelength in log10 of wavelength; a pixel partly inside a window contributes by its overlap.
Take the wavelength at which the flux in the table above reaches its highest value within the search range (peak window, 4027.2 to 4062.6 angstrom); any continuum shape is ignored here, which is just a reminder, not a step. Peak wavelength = 4058.37 angstrom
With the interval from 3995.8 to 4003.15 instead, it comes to 3996.24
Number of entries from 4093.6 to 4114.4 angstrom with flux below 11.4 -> 13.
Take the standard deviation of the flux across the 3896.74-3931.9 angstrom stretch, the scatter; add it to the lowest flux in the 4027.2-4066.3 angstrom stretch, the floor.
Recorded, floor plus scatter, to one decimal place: 13.4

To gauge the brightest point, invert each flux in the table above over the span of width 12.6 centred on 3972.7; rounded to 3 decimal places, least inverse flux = 0.089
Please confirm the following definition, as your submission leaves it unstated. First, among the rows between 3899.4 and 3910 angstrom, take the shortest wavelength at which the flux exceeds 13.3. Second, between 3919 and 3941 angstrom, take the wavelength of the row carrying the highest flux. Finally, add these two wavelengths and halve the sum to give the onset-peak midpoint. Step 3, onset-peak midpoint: 3914.7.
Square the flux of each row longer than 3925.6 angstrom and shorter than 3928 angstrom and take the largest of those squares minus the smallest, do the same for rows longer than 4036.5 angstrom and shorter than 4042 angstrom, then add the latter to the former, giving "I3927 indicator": 124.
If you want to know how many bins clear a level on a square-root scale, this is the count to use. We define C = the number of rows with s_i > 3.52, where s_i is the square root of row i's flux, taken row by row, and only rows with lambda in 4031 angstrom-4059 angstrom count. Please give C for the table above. 29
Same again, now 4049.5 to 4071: 22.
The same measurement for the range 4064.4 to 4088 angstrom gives 24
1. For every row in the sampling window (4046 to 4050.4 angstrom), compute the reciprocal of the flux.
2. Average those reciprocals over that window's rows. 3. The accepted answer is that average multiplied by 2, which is 0.133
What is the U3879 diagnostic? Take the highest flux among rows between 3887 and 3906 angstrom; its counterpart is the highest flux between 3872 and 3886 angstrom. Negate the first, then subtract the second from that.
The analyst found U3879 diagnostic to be -25.2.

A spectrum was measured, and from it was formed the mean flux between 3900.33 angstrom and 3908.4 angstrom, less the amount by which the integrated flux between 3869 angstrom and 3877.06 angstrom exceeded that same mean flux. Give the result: -71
